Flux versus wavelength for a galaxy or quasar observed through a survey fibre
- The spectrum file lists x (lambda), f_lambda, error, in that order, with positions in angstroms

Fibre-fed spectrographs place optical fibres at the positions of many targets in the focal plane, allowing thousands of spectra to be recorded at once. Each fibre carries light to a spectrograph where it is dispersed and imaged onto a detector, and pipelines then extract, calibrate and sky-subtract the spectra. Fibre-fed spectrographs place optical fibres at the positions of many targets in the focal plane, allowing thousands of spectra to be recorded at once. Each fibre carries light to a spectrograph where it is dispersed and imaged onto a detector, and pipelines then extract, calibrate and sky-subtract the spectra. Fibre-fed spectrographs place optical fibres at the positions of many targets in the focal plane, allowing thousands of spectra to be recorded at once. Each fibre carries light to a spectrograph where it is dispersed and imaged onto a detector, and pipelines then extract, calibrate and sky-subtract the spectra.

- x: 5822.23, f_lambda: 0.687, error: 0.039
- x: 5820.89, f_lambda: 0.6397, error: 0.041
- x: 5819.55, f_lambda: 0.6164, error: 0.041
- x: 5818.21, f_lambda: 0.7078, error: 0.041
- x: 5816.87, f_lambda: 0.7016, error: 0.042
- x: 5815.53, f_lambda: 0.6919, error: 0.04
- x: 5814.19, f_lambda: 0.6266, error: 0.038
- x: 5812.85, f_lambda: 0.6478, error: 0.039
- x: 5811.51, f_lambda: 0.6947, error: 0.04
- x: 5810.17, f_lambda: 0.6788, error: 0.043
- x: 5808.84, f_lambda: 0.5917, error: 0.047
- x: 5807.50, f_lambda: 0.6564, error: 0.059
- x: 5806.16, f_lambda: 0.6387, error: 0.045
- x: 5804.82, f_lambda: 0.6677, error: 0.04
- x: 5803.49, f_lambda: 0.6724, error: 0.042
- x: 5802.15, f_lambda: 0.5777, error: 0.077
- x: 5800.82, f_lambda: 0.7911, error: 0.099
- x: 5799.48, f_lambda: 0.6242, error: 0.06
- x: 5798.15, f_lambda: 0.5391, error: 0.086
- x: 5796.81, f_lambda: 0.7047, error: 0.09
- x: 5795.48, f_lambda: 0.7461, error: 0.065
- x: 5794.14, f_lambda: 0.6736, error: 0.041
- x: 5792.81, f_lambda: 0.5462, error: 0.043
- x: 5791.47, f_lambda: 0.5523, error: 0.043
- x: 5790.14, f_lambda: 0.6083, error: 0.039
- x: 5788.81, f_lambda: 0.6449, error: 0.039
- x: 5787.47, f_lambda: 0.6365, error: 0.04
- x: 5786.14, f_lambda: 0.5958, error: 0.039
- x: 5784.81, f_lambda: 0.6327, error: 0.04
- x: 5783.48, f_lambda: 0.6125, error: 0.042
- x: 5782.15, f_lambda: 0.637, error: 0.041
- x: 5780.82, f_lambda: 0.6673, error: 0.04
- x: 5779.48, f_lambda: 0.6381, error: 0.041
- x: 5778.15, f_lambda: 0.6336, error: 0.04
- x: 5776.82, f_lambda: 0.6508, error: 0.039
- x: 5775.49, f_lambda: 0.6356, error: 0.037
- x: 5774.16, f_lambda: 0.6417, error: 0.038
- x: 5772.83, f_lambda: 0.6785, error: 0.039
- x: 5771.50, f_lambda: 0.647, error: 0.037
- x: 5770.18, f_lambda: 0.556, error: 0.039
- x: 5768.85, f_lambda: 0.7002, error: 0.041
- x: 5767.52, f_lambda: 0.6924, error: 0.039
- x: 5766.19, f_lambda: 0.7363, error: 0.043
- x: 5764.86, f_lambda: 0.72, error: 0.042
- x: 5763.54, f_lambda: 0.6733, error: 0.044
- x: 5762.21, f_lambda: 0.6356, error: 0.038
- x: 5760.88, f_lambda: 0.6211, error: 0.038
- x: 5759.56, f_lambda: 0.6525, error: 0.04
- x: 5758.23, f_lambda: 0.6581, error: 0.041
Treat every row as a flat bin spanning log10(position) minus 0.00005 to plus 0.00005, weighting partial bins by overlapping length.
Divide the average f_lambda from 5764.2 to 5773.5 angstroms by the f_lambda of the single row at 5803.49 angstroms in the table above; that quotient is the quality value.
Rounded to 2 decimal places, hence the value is 1.01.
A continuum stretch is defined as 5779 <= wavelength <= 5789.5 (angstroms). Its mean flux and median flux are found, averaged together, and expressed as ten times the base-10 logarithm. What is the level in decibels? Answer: -1.97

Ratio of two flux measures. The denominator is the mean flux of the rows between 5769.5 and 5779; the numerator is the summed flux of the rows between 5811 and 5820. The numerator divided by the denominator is 7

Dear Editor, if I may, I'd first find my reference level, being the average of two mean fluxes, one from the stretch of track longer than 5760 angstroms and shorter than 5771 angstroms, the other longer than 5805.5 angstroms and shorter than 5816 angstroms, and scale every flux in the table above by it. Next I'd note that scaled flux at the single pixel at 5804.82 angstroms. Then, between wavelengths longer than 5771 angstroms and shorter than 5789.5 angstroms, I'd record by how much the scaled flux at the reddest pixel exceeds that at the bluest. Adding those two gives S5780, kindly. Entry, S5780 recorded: 1.01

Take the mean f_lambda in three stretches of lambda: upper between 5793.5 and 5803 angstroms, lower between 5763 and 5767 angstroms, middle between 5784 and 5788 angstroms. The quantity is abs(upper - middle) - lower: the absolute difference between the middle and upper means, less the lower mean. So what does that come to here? -0.67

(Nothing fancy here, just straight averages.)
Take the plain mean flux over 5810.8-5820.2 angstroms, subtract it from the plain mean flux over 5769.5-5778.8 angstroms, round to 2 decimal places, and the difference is -0.03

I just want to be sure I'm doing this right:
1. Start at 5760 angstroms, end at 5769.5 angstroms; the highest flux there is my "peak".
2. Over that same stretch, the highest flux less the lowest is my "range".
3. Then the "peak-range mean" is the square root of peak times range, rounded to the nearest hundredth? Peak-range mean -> 0.29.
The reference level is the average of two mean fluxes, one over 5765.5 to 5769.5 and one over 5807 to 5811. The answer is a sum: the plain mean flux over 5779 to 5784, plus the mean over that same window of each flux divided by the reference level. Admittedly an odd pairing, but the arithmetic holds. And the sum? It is 1.58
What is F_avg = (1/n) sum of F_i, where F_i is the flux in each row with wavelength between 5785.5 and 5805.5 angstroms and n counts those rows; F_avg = 0.639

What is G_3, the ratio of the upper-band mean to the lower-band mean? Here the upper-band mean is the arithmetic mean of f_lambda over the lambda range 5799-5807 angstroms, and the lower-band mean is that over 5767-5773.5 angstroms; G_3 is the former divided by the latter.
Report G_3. 1.01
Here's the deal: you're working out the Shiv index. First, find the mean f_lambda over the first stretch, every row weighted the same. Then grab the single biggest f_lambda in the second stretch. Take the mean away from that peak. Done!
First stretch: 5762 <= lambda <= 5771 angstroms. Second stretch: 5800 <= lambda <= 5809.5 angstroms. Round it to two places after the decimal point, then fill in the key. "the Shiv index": 0.12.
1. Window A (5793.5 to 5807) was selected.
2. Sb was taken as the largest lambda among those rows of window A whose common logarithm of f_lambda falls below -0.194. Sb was 5806.16 angstroms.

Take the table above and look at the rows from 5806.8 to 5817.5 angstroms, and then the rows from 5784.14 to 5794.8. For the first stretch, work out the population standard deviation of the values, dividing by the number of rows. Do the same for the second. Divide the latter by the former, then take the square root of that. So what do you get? 1.1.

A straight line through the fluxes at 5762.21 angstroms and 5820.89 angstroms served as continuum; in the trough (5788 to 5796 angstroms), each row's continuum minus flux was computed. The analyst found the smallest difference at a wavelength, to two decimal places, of 5795.48 angstroms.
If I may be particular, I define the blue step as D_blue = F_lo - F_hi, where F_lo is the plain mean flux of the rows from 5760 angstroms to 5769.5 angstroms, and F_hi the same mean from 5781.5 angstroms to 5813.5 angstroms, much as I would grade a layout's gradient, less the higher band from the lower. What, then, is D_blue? 0.04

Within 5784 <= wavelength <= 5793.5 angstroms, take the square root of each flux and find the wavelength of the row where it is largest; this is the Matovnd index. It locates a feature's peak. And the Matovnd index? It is 5788.81 angstroms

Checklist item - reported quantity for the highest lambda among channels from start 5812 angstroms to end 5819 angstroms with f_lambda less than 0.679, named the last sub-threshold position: 5814.19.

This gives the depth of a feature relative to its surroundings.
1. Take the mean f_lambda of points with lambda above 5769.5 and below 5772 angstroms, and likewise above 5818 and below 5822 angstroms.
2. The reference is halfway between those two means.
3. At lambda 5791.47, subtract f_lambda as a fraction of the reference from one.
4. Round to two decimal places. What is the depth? 0.12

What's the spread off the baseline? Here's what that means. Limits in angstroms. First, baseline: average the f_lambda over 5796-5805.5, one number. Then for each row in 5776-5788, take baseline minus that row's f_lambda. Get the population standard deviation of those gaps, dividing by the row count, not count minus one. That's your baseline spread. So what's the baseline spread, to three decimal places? 0.019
